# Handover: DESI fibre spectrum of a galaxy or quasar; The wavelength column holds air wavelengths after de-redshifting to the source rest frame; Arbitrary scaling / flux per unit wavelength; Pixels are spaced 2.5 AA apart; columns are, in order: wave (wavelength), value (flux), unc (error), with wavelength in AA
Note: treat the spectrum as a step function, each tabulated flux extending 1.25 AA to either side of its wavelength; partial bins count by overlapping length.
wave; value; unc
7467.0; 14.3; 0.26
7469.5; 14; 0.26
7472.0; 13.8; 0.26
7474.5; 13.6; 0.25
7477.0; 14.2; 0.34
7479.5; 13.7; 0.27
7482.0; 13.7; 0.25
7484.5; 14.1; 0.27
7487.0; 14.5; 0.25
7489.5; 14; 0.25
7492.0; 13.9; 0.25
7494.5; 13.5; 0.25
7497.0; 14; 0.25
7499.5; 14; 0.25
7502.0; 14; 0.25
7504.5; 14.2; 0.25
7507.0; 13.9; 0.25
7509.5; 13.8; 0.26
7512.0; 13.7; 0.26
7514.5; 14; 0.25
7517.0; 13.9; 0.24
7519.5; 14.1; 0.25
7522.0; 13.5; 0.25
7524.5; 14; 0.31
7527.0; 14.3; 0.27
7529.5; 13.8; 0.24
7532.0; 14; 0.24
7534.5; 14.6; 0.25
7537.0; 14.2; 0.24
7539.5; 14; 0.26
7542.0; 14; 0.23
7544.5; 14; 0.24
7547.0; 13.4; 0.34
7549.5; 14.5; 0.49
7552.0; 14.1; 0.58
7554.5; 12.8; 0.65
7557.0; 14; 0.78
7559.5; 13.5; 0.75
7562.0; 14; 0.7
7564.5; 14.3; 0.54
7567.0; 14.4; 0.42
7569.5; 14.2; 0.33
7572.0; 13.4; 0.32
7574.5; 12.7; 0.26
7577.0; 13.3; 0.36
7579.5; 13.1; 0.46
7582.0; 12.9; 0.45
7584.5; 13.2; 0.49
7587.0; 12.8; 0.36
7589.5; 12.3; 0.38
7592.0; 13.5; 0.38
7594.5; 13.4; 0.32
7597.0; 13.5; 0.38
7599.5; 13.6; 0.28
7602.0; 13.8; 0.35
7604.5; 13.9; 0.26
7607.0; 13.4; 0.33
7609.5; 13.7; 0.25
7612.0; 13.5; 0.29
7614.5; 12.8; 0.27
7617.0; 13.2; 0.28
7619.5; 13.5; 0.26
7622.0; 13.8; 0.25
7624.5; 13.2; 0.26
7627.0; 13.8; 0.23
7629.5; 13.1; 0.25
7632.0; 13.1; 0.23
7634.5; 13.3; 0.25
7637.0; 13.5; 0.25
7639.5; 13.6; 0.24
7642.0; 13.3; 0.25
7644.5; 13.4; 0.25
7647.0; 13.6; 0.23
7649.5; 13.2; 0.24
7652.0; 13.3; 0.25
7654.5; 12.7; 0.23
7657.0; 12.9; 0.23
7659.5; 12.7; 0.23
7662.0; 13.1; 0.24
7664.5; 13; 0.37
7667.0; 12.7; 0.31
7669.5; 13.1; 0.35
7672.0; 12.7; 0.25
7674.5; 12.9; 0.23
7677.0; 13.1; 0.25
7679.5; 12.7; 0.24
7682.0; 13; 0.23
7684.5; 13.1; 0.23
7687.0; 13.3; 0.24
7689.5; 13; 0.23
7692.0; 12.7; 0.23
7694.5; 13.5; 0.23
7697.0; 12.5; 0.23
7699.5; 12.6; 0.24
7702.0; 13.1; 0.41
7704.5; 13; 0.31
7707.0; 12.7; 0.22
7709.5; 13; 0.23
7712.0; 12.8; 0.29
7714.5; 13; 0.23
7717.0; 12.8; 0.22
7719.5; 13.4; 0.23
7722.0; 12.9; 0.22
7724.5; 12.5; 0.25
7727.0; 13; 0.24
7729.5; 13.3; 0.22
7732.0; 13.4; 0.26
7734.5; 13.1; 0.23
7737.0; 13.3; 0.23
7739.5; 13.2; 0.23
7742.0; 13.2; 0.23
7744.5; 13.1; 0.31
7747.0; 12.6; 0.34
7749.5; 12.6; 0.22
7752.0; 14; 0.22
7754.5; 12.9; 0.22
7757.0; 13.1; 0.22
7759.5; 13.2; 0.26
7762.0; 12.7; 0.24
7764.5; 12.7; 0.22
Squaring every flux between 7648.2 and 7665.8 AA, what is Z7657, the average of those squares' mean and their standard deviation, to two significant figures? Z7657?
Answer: 87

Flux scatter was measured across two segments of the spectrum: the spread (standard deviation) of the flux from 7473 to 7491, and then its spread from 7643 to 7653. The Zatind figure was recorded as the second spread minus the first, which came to -0.15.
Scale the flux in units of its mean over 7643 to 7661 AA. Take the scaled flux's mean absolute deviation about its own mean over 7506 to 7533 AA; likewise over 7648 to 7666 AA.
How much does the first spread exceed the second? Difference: -0.0025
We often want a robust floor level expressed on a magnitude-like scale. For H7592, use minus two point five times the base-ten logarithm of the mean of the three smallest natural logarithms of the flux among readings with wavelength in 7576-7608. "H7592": -1.01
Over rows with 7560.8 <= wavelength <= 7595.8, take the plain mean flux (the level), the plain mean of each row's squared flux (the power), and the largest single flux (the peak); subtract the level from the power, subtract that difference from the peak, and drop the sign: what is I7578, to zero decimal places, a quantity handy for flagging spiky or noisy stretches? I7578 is 152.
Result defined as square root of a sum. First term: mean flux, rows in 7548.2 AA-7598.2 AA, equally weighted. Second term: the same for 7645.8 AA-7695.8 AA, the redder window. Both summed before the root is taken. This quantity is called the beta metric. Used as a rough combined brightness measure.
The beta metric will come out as 5.149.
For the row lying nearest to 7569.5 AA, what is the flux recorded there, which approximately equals 14.2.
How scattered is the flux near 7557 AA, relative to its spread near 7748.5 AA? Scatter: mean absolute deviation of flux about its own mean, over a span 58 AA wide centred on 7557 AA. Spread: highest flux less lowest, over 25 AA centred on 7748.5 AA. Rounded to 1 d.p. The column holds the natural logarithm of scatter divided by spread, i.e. -1.1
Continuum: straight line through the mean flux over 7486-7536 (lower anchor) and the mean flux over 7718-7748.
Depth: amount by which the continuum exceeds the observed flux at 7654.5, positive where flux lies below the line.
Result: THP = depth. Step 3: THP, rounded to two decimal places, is 0.70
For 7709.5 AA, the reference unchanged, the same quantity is 0.18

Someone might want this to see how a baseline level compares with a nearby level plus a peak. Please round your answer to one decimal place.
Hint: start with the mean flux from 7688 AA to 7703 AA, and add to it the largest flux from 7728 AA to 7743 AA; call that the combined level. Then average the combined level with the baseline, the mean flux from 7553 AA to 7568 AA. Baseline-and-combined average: 20.1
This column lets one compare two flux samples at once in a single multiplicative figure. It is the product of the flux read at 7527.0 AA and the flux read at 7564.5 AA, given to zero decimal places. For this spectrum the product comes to 204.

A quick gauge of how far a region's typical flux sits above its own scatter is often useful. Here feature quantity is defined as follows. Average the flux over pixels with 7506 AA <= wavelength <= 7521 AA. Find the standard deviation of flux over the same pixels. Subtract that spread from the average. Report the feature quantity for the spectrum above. 13.8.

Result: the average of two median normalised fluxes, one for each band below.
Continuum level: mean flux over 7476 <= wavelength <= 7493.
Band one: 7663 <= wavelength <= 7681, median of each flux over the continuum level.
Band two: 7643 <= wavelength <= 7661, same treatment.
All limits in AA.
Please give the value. 0.931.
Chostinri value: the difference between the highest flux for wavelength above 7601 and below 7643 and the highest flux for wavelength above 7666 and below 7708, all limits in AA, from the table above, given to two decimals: 0.40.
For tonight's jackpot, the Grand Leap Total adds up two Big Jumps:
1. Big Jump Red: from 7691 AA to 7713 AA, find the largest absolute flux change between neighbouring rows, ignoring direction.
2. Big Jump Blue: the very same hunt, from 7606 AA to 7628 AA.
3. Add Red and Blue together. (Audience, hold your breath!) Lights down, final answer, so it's 1.70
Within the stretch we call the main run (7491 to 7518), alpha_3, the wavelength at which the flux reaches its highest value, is 7504.5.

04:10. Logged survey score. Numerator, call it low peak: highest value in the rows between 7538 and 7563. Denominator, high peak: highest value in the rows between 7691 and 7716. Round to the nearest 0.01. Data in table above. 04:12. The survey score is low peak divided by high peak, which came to 1.07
